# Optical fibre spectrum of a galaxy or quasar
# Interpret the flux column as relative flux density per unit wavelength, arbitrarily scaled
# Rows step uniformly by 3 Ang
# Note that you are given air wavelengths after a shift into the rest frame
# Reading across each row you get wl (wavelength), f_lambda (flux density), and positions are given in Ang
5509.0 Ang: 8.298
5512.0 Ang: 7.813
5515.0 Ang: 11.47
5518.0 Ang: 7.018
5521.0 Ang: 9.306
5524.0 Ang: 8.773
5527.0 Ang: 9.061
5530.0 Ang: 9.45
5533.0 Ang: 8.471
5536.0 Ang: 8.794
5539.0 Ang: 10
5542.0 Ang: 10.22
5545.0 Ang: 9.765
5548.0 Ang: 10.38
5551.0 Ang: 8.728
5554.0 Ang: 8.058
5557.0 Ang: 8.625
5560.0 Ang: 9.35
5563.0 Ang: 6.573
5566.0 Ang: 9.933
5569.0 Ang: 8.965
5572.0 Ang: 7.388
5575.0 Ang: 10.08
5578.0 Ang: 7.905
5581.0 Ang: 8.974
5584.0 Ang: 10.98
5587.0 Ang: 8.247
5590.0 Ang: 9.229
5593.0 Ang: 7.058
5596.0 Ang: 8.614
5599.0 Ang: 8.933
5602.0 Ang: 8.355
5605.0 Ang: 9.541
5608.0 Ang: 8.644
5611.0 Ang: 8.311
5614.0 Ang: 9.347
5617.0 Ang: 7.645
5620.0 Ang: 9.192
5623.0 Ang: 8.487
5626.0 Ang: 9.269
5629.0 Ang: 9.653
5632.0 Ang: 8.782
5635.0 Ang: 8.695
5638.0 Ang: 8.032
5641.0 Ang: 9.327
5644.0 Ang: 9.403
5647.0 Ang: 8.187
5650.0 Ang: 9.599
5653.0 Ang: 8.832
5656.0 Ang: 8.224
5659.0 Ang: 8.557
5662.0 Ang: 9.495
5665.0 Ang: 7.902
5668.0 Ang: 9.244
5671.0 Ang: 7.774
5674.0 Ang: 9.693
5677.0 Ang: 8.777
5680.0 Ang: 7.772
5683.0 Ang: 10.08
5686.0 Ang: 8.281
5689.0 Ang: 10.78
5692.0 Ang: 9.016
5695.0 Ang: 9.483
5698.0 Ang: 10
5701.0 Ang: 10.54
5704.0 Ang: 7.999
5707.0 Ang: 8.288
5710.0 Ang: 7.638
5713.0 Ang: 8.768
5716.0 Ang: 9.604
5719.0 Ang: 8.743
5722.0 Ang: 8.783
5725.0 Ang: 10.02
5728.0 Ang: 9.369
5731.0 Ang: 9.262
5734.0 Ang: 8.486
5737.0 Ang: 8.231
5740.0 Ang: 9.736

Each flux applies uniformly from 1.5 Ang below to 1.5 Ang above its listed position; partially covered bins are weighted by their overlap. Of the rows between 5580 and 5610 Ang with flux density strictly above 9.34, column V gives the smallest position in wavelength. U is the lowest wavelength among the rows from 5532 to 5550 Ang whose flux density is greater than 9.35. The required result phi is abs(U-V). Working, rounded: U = 5539.0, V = 5584.0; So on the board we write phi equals 45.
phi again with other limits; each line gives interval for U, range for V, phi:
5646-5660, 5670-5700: 24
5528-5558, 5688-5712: 159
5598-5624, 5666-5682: 69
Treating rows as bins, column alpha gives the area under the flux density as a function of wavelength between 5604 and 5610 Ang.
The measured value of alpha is 53.9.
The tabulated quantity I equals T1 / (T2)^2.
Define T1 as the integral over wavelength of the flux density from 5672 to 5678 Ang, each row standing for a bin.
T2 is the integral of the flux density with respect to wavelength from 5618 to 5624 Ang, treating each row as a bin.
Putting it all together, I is 0.02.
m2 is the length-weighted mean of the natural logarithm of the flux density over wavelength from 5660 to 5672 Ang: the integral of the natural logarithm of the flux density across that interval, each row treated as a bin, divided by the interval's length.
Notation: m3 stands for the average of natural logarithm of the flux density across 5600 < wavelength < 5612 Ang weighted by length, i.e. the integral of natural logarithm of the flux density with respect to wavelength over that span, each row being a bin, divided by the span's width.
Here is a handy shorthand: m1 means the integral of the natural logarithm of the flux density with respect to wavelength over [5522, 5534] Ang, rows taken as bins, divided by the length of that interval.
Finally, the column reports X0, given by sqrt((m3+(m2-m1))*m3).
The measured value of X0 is 2.15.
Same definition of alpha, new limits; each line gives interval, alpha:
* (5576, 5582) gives 51.2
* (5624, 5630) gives 56.2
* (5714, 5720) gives 55.1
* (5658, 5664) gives 53.8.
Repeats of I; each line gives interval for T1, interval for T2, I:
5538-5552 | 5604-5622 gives 0.01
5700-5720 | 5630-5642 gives 0.02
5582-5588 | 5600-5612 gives 0.01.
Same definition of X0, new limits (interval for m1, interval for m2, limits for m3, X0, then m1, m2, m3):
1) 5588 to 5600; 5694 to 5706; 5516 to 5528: 2.21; 2.13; 2.24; 2.149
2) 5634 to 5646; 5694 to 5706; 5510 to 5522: 2.20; 2.18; 2.24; 2.164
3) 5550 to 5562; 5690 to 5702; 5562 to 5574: 2.17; 2.15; 2.28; 2.111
